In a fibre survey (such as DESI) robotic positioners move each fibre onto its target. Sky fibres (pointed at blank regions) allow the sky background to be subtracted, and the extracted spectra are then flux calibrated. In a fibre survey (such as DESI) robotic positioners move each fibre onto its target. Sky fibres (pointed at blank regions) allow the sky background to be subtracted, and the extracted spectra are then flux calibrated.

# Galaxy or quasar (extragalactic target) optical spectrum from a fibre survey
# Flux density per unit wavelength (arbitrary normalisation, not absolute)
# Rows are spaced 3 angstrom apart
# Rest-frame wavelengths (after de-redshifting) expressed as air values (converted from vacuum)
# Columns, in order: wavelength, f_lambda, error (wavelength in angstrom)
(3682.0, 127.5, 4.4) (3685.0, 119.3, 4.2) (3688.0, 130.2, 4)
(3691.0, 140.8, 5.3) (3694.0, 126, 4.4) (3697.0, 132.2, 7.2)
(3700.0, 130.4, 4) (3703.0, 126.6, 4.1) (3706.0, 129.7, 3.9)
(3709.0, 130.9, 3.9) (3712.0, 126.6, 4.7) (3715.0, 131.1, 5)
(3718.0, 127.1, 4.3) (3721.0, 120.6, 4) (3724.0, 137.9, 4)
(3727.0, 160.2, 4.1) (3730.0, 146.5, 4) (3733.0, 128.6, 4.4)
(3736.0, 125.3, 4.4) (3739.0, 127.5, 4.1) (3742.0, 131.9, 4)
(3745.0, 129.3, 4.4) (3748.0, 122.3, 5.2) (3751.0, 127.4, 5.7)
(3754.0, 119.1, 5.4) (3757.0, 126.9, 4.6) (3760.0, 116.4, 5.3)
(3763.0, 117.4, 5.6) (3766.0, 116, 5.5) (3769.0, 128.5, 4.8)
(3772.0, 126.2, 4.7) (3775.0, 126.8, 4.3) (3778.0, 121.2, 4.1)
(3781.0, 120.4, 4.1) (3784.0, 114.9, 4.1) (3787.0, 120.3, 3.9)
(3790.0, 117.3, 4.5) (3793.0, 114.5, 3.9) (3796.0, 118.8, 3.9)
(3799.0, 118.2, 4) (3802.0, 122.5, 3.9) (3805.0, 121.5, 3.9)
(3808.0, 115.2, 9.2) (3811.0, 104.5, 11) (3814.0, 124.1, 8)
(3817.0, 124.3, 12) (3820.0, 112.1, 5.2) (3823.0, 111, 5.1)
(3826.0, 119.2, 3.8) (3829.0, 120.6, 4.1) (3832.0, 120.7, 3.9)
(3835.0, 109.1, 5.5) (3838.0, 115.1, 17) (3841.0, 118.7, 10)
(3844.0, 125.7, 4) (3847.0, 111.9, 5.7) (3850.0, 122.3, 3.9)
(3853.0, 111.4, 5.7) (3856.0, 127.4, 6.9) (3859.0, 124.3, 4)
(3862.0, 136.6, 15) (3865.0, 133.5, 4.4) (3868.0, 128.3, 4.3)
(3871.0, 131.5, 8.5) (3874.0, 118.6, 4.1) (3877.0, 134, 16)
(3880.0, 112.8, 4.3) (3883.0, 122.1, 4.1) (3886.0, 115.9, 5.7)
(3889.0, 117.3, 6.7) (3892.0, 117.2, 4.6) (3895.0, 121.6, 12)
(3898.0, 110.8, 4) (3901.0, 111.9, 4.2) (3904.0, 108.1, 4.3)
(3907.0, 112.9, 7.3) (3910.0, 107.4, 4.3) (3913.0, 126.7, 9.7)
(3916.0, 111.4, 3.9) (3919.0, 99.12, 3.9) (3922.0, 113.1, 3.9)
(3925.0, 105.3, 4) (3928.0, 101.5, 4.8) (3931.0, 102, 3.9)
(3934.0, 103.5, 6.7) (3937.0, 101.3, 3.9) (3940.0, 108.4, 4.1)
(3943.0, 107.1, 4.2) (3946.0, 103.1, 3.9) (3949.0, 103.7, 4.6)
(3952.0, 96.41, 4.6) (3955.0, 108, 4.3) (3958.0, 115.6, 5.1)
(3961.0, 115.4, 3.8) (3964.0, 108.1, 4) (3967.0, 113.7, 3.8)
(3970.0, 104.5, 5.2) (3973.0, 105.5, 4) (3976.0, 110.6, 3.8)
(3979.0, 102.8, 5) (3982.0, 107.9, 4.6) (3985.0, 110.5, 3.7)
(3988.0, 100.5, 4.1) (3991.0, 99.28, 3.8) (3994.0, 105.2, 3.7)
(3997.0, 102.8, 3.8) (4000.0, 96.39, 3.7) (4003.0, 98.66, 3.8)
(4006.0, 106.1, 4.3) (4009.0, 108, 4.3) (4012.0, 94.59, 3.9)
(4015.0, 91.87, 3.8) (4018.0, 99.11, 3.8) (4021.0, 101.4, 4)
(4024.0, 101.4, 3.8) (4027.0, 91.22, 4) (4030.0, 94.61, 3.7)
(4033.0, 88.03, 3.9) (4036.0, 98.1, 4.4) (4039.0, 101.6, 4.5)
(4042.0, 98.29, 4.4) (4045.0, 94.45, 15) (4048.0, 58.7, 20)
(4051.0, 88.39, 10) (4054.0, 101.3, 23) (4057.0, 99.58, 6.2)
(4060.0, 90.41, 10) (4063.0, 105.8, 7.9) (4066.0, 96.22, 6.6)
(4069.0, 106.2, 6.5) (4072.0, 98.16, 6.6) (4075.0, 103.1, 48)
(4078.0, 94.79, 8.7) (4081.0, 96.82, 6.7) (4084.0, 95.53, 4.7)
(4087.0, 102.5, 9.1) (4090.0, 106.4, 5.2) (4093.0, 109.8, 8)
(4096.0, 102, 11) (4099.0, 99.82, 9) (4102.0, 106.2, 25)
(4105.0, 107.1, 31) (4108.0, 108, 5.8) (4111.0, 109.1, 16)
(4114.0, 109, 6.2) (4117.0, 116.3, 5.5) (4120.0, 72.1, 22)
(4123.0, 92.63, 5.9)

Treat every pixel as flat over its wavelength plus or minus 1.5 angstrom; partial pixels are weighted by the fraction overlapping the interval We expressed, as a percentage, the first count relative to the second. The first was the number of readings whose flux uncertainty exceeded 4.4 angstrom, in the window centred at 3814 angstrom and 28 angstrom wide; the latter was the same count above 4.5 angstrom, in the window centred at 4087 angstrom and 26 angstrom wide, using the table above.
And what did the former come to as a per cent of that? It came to 67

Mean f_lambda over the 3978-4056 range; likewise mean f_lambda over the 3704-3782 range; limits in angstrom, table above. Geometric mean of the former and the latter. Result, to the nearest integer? 112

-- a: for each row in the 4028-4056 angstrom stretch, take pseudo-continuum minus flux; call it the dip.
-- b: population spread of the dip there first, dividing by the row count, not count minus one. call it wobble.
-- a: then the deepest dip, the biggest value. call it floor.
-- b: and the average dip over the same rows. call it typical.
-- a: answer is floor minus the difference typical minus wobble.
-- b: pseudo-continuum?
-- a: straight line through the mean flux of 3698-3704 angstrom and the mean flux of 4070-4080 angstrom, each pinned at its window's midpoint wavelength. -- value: 45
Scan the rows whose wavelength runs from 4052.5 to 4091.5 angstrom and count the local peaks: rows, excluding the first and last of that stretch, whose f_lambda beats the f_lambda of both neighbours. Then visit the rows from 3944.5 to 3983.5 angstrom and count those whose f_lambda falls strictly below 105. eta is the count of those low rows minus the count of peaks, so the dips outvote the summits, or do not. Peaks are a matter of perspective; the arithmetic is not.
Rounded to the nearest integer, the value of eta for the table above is 1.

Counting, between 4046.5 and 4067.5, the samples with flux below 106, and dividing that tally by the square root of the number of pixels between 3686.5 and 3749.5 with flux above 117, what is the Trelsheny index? 1.5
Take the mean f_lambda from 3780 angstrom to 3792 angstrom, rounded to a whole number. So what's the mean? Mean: 118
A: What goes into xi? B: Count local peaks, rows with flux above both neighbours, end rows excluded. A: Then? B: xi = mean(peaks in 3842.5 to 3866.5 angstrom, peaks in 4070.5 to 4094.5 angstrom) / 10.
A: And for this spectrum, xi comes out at 0.25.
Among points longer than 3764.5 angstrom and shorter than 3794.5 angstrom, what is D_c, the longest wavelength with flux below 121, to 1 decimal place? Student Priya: 3793.0 angstrom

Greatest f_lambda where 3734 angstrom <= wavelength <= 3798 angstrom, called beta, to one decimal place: 131.9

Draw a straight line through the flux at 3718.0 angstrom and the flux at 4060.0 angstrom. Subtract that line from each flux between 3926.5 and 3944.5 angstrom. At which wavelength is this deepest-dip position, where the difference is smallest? 3928.0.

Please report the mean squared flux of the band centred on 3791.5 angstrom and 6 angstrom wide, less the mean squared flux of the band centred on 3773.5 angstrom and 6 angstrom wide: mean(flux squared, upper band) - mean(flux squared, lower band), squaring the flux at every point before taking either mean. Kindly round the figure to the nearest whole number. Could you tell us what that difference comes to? -2568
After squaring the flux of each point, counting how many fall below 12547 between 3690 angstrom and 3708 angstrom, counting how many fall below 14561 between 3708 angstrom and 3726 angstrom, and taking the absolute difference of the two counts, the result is 1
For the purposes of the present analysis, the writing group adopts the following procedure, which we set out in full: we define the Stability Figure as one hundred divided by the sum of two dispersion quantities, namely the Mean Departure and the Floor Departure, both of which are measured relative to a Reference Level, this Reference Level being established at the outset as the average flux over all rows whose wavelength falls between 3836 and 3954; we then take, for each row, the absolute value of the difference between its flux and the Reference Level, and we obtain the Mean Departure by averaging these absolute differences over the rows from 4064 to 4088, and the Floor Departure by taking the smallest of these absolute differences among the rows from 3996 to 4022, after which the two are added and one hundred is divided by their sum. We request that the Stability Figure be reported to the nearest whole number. 4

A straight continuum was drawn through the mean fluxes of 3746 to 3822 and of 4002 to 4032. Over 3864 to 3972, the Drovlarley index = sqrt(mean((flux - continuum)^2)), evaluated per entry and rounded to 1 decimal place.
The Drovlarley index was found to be 9.3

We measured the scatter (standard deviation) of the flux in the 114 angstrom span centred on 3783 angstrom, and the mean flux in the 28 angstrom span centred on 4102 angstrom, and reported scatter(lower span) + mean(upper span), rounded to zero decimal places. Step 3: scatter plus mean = 116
